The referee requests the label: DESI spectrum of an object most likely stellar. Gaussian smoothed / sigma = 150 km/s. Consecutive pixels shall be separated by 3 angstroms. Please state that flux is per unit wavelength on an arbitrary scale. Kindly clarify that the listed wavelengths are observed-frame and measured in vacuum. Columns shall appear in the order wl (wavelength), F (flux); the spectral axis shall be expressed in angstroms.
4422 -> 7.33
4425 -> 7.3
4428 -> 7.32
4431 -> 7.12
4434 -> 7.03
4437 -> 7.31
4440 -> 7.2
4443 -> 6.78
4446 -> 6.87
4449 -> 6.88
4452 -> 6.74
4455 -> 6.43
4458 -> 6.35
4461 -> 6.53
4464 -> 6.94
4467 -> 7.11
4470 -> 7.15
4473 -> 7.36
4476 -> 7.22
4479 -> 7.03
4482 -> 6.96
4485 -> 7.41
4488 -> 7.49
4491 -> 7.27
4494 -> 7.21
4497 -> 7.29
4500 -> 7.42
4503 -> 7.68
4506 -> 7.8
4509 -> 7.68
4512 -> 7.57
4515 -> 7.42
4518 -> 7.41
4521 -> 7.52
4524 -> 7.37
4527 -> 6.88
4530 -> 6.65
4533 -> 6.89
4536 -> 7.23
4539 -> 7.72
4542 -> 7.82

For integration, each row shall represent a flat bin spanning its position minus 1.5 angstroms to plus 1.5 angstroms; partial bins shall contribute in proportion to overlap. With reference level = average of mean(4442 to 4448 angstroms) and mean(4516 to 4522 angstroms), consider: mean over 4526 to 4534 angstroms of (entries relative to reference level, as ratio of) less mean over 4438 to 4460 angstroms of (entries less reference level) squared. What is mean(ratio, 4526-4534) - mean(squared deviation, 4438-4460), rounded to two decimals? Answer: 0.73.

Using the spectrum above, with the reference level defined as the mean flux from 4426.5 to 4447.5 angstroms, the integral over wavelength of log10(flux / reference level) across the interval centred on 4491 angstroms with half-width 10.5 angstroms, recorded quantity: 0.25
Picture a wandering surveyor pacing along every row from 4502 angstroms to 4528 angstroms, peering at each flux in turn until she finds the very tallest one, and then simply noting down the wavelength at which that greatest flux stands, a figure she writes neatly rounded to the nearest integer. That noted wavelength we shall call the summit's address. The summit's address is 4506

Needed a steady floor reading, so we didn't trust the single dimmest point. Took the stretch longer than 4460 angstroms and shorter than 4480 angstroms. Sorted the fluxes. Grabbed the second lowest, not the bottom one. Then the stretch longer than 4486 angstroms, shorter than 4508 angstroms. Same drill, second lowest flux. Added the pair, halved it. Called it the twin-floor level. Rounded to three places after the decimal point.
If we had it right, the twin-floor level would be 7.105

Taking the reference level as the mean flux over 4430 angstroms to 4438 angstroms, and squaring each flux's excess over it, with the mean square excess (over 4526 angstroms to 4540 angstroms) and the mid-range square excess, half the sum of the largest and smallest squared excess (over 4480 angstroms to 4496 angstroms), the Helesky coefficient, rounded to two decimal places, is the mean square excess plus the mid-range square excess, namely 0.20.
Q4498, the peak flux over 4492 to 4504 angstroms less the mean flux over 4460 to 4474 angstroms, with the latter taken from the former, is 0.66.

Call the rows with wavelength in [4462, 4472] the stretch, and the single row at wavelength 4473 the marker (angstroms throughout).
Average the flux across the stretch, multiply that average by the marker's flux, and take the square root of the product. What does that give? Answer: 7.21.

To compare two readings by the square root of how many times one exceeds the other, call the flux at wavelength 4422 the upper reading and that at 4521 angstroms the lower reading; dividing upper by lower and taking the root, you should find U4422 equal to 0.99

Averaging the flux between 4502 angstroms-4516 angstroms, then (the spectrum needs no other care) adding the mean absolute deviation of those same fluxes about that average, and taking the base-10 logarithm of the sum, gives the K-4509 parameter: 0.889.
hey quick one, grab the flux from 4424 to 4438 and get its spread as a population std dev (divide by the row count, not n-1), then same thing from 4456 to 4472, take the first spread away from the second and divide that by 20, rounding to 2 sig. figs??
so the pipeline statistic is 0.010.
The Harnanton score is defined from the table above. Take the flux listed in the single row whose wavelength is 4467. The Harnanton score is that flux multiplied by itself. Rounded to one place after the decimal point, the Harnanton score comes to 50.6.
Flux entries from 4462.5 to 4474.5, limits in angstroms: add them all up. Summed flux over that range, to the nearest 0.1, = 28.6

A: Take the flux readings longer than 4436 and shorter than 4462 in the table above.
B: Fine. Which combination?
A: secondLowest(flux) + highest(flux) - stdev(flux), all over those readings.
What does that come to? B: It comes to 13.4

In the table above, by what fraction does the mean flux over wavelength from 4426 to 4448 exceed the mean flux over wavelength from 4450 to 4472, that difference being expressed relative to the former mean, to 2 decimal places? 0.05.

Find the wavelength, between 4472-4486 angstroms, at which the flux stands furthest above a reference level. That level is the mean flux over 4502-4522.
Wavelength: 4485 angstroms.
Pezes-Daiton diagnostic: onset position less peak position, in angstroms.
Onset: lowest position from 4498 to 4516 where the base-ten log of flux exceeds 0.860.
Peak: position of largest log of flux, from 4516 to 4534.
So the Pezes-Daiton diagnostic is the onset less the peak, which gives -21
